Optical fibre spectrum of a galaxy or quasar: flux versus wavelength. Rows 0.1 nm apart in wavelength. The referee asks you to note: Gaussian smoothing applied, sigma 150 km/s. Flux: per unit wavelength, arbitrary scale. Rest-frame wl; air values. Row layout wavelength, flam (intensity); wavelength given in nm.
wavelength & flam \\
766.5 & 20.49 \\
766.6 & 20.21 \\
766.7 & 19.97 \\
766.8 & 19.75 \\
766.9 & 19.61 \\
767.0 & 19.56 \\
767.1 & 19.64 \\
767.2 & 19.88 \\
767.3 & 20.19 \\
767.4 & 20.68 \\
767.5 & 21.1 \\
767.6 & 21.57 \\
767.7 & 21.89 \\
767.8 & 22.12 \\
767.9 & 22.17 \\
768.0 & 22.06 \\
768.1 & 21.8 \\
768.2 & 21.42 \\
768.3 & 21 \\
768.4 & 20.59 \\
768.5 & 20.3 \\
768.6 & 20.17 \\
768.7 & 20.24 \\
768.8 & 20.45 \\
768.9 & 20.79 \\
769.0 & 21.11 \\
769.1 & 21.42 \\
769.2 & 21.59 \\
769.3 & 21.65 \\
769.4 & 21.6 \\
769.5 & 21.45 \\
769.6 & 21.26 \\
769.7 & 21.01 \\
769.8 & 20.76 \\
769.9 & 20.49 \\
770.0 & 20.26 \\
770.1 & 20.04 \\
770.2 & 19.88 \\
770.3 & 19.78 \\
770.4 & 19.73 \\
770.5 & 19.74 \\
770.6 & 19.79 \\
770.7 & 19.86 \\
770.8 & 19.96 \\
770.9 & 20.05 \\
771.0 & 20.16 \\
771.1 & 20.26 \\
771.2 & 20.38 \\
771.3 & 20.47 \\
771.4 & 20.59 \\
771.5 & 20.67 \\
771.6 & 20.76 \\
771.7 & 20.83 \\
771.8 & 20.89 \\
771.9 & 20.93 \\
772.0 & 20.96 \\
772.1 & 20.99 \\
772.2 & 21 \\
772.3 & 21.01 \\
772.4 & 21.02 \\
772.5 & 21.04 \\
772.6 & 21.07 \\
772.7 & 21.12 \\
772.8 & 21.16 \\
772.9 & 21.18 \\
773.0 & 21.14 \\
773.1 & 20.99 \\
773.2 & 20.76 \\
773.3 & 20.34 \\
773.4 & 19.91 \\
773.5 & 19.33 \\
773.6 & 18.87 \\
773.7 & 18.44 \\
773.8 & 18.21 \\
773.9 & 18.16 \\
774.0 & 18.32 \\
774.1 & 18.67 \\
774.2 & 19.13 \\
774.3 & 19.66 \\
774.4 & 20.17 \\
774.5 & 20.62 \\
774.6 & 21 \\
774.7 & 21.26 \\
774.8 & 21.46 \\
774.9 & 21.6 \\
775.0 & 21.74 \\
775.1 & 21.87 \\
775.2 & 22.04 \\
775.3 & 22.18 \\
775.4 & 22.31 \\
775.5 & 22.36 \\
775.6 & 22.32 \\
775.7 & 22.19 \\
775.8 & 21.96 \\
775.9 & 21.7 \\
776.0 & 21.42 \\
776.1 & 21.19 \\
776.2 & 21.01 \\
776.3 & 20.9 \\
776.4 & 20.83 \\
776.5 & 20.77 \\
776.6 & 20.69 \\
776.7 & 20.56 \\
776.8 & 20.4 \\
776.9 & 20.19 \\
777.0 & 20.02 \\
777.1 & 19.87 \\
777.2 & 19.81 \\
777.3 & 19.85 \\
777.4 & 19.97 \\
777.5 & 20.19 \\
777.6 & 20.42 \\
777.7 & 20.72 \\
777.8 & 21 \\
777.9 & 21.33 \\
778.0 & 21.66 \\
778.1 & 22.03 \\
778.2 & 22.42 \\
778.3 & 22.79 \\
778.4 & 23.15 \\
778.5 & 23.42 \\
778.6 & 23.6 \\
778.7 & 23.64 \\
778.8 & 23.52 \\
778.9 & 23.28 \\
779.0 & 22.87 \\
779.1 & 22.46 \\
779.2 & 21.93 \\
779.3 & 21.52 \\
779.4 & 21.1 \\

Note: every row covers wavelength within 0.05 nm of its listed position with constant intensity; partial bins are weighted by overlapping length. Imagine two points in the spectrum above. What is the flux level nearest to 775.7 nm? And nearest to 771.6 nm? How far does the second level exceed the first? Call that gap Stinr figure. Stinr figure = -1.4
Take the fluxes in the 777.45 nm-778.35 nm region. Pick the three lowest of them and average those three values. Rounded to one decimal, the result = 20.4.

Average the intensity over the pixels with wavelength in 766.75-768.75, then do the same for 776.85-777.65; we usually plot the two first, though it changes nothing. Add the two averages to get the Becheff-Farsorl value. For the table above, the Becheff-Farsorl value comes 40.8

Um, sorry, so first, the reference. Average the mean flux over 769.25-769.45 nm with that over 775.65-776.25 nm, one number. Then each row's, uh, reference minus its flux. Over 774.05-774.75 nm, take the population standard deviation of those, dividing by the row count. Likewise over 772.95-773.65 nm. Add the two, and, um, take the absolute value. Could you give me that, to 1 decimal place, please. 1.7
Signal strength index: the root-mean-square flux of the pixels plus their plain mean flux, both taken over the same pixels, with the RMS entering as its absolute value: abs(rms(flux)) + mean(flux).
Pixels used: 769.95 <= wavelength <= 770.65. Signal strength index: 39.8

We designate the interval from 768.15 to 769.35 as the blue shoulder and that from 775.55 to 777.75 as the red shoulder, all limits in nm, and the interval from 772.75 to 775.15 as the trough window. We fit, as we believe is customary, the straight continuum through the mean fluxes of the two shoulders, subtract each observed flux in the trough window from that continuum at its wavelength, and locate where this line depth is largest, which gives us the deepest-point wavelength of 773.9 nm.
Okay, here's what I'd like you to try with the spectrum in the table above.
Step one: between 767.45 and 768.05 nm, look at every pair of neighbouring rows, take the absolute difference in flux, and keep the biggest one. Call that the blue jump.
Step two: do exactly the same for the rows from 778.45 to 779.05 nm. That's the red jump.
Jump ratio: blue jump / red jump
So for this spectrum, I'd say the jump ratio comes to 1.15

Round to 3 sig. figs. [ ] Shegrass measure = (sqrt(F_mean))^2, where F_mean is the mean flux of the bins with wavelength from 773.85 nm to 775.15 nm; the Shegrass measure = 20.3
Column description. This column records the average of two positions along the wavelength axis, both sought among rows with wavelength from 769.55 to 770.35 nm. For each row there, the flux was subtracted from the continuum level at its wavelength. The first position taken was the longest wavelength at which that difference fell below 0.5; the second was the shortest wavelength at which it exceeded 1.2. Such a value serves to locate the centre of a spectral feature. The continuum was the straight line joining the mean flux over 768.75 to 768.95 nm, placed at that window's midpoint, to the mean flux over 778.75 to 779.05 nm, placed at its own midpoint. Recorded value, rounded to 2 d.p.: 770.10 nm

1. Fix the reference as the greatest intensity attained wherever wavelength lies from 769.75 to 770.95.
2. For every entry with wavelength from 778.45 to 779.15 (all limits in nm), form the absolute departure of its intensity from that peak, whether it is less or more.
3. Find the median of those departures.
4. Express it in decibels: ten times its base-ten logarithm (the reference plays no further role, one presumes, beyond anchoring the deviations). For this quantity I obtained 4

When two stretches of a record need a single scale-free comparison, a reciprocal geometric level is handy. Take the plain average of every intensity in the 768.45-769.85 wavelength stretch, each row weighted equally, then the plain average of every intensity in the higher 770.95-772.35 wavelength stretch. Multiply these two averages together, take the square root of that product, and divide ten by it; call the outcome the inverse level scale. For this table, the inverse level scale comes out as 0.480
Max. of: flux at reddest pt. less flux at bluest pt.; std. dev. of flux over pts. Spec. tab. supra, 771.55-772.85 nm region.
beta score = 0.40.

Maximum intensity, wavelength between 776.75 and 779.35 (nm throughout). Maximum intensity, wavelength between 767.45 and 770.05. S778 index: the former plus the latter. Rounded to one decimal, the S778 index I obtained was 45.8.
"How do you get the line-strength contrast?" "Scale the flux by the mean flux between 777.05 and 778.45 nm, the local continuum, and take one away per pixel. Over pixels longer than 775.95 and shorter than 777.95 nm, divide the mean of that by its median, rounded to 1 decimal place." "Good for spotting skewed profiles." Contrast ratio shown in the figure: 1.1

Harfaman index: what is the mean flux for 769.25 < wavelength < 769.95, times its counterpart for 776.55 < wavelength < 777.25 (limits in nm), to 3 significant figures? 428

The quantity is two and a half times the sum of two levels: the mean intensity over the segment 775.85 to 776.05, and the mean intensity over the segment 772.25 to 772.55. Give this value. 106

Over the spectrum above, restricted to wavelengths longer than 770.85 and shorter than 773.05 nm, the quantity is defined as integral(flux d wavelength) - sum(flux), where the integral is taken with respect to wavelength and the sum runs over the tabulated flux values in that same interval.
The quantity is -412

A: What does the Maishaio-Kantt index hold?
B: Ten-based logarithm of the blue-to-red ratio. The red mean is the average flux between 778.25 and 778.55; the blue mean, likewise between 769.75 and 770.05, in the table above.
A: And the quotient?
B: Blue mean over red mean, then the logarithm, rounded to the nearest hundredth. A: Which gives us -0.05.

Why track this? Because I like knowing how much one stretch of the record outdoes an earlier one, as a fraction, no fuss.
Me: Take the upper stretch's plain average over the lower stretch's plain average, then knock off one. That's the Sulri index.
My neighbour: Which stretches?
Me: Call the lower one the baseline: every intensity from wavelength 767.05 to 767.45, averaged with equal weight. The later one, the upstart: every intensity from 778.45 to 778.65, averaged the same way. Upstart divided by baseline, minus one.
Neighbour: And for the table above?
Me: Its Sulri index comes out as 0.17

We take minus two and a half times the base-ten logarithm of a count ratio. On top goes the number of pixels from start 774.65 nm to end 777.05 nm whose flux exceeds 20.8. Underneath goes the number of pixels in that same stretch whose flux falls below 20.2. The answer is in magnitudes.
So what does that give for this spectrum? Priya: -2.4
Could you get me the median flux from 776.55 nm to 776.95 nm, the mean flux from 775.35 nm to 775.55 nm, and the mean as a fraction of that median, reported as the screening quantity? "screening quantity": 1.09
